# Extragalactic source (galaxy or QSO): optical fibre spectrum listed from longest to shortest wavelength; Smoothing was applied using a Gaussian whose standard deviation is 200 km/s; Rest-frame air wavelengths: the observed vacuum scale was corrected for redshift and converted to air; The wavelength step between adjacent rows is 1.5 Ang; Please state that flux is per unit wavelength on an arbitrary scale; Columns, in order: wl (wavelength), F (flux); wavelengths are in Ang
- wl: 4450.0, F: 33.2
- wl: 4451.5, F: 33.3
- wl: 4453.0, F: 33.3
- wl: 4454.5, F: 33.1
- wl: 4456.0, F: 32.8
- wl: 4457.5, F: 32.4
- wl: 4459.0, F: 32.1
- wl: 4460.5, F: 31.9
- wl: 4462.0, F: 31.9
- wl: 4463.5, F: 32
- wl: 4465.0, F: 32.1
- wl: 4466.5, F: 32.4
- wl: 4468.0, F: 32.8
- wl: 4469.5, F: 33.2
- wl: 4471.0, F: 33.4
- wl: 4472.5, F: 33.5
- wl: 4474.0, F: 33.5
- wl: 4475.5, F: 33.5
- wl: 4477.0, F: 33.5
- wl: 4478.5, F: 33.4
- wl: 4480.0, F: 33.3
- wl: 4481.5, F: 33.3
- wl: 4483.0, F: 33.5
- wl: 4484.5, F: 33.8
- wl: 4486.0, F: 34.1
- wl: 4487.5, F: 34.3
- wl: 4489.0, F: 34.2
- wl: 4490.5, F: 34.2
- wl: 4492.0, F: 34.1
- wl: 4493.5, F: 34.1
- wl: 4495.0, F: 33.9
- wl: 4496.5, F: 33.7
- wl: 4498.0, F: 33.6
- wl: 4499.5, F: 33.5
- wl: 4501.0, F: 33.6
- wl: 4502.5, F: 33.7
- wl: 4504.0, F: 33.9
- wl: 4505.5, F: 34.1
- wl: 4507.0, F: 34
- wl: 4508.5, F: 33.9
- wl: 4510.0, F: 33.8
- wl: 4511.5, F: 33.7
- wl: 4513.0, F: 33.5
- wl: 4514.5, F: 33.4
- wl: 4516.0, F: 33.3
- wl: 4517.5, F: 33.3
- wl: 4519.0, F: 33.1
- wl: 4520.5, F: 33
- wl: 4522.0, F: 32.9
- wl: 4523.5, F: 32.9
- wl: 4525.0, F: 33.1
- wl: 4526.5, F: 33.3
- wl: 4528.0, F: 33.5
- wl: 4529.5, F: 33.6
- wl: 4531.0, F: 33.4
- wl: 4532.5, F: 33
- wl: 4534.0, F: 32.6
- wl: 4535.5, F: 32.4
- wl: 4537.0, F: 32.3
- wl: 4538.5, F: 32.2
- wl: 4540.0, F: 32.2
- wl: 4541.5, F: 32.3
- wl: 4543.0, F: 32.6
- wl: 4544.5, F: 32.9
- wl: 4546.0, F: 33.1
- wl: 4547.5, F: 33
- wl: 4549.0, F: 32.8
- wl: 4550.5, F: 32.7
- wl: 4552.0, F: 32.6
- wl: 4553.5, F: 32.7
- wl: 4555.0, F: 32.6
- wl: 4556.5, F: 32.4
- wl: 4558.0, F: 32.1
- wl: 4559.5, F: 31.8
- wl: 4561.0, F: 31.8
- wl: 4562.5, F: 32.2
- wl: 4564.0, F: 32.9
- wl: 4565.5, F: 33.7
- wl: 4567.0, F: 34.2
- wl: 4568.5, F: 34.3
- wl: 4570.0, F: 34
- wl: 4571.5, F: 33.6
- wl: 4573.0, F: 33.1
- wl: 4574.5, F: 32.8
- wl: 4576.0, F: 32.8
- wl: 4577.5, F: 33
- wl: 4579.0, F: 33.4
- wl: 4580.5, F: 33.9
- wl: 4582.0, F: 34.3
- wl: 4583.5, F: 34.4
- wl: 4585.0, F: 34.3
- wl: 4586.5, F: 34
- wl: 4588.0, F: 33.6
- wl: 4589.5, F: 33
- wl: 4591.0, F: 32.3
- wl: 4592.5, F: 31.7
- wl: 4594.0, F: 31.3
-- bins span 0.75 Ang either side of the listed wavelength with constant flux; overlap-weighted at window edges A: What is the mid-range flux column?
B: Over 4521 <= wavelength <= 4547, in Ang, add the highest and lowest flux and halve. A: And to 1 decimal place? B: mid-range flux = 32.9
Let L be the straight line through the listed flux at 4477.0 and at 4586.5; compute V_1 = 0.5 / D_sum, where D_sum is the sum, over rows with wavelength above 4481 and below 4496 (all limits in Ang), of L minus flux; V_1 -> -0.13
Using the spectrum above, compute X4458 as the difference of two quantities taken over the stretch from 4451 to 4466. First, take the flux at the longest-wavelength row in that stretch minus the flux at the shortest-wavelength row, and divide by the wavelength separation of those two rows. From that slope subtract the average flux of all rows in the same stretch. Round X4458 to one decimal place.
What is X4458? -32.6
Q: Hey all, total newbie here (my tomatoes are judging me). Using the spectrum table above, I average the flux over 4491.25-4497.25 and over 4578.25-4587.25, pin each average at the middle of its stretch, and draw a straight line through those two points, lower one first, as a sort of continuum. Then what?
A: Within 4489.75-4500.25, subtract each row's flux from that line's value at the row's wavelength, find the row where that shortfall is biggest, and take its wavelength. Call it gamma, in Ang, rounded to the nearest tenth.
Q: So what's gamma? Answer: 4499.5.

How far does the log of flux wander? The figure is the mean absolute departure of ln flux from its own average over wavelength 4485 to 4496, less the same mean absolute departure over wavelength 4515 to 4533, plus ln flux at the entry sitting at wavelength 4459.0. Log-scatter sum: 3.47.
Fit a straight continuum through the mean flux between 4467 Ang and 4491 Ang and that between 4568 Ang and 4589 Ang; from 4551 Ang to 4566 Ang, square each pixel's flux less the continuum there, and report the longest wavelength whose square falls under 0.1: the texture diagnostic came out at 4565.5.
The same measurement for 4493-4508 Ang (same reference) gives 4504.0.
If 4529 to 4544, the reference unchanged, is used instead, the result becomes 4531.0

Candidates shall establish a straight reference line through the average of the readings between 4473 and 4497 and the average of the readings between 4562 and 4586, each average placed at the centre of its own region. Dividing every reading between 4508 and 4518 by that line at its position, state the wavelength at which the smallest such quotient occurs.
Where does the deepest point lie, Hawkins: 4516.0 Ang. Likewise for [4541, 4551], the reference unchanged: 4541.5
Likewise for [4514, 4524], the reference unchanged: 4522.0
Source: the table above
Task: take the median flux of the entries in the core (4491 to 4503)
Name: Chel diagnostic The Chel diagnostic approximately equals 33.7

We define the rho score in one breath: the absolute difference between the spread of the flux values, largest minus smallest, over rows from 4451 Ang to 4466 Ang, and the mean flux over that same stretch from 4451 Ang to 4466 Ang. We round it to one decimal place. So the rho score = 31.1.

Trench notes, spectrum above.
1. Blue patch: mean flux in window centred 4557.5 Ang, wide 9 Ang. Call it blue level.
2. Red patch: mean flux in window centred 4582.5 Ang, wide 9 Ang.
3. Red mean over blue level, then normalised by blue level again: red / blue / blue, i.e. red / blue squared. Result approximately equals 0.0328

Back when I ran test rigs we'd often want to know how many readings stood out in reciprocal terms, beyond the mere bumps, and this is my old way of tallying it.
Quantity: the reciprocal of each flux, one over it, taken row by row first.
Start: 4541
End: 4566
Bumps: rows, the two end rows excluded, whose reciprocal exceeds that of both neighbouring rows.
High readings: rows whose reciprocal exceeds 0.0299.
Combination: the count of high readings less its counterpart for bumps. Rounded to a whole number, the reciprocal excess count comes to 15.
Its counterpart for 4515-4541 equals 15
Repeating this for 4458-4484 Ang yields 12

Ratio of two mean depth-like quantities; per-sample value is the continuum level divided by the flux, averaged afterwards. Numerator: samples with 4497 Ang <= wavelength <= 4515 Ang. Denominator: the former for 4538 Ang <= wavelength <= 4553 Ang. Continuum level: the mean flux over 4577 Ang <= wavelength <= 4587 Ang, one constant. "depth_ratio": 0.97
